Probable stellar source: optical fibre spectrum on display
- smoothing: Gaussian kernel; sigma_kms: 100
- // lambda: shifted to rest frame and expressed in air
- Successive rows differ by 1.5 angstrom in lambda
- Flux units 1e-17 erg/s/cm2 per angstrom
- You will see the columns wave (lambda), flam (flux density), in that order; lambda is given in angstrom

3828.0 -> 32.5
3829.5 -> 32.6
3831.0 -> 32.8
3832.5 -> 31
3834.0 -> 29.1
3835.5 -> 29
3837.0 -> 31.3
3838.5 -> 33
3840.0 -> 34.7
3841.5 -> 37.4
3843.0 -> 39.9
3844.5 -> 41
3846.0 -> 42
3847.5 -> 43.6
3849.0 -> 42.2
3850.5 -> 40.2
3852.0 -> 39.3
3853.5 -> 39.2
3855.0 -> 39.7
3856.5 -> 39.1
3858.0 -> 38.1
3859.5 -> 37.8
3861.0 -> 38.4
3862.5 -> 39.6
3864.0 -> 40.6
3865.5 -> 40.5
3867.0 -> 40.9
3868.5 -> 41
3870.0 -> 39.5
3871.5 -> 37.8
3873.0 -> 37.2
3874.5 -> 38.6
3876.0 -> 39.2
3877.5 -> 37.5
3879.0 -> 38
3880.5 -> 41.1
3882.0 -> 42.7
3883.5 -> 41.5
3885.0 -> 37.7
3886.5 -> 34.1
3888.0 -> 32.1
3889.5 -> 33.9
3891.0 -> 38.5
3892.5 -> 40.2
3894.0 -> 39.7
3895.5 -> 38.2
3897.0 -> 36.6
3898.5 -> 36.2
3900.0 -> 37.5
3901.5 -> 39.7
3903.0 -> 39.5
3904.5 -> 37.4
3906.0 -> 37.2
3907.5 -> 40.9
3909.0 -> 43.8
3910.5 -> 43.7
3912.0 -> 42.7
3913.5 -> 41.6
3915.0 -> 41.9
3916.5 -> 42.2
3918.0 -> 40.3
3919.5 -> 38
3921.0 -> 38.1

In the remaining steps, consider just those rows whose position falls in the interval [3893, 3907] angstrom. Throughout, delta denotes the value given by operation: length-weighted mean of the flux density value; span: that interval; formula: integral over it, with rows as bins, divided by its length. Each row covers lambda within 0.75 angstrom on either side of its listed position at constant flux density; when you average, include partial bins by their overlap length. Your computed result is 38.1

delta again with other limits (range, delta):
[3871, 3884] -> 39.3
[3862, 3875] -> 39.5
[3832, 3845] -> 34.0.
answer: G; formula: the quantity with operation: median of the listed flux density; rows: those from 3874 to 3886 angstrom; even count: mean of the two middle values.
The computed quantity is 38.9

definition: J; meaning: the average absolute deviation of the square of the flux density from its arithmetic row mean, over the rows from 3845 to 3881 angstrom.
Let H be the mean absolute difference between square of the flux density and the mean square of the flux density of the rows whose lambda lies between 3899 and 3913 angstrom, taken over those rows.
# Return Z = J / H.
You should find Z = 0.57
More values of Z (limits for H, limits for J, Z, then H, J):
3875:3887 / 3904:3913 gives 1.19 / 167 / 199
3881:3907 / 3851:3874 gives 0.48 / 156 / 74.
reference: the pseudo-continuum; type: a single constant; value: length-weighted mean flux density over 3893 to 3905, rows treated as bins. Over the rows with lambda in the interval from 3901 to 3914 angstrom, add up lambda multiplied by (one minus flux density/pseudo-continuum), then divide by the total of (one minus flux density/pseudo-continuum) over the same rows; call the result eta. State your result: 3909.9 angstrom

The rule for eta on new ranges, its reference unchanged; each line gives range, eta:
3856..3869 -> 3865.3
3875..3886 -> 3881.7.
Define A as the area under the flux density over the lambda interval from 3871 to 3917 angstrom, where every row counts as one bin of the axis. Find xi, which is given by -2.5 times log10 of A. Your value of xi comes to -8.13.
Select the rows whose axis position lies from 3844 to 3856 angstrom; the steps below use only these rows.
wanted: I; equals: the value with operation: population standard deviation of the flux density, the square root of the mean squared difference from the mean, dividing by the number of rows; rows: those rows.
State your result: 1.5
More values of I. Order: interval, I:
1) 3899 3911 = 2.5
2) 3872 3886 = 1.9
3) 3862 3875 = 1.3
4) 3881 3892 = 3.7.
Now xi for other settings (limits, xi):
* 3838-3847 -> -6.34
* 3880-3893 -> -6.73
